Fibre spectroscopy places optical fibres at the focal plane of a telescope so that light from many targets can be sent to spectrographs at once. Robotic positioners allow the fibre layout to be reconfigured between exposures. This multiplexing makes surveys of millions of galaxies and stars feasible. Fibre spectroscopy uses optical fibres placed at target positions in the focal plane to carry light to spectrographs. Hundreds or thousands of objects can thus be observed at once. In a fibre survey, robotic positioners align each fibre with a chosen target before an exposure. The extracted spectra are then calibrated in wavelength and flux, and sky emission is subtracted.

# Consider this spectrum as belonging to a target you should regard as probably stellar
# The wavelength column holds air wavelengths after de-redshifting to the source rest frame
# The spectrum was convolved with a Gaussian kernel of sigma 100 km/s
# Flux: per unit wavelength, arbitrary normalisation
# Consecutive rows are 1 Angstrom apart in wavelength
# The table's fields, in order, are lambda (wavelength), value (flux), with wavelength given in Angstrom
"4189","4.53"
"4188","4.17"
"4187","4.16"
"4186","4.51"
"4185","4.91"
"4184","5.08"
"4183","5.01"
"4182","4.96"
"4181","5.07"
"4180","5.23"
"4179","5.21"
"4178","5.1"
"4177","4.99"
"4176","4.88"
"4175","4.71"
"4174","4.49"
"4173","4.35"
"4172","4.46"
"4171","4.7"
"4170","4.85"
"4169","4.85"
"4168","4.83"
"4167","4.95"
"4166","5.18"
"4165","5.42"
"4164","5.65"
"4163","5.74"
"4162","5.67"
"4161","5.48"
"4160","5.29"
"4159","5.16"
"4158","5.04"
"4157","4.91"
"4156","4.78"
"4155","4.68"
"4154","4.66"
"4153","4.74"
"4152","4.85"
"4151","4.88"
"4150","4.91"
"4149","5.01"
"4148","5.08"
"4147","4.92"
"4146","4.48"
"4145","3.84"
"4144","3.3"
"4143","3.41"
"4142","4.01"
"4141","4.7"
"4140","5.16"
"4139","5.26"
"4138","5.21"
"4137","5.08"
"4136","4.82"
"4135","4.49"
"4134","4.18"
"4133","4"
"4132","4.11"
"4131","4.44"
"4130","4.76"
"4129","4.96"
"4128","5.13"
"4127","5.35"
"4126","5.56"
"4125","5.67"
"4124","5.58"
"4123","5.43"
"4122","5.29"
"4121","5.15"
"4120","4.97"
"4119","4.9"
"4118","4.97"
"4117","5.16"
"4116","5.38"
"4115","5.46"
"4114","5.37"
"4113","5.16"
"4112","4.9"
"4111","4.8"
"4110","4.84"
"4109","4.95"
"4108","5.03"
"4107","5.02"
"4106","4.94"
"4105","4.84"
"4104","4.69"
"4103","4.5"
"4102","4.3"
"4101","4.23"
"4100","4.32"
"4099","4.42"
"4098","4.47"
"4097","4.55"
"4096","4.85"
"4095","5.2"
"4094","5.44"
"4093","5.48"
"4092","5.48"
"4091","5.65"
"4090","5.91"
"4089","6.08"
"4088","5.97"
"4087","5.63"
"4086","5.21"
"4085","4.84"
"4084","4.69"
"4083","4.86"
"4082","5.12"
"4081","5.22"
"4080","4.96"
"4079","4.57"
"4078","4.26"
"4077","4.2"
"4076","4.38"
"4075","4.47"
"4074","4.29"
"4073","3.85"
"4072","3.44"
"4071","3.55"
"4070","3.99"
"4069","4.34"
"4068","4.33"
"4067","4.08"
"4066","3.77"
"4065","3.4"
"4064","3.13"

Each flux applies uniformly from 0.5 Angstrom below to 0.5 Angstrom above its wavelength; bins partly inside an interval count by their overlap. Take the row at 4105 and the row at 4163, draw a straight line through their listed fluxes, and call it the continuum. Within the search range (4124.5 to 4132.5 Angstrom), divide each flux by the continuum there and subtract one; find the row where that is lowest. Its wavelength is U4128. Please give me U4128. 4132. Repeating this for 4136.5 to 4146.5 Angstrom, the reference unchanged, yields 4144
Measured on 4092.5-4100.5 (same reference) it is 4100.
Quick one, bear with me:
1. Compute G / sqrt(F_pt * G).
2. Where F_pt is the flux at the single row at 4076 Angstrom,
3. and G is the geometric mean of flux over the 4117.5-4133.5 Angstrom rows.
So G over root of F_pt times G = 1.07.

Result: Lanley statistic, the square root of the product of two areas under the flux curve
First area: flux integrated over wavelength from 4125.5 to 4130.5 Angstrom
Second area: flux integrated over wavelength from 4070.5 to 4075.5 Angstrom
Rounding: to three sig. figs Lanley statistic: 22.5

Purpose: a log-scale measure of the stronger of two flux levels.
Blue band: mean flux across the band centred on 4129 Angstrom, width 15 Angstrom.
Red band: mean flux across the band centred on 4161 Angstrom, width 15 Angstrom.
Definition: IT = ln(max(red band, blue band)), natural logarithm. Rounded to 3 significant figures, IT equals 1.64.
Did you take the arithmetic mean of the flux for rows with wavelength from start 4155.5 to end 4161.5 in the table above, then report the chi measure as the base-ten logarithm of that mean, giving 0.71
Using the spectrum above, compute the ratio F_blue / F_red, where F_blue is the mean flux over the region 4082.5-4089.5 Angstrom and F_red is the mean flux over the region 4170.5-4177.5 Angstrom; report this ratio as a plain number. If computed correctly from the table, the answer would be 1.14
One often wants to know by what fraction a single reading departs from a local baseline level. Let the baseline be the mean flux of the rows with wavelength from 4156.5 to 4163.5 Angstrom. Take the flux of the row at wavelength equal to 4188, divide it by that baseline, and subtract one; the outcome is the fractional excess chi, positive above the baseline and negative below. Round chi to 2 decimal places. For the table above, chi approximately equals -0.22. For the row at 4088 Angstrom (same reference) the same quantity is 0.12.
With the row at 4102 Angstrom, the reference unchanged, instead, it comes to -0.19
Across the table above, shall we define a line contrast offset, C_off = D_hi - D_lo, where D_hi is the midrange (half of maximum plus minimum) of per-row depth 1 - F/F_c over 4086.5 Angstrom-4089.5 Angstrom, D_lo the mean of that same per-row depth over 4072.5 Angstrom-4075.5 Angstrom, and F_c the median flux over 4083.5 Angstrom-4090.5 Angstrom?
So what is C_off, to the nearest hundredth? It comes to -0.29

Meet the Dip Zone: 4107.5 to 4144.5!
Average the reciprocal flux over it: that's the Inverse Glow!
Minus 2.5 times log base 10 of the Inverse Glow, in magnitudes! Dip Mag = 1.71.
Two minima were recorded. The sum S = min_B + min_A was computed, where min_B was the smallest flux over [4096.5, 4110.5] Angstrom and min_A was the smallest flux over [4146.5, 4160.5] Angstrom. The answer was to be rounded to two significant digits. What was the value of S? 8.9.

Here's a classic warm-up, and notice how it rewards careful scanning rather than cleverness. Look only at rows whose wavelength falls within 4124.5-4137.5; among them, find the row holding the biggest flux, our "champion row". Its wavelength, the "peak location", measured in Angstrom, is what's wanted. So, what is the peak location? 4125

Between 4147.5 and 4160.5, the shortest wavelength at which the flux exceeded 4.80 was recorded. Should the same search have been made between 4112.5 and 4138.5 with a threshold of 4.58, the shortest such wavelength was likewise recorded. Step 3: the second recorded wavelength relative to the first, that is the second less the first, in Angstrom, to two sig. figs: -35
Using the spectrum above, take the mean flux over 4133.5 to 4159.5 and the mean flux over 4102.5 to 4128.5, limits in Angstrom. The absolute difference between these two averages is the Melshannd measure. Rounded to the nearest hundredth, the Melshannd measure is 0.44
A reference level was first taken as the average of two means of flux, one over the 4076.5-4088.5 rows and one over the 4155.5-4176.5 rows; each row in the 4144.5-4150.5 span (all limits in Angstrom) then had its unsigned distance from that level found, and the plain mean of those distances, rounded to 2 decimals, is 0.32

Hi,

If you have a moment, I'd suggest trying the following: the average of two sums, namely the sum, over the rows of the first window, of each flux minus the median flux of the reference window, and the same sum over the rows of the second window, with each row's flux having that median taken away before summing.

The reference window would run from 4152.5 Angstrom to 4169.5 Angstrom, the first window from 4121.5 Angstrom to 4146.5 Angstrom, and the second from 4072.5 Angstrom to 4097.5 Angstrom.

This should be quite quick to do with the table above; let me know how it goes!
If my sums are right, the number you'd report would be -4.3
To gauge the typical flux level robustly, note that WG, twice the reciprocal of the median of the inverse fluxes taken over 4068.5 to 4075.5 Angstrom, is 8.0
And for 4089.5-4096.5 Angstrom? 11.0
